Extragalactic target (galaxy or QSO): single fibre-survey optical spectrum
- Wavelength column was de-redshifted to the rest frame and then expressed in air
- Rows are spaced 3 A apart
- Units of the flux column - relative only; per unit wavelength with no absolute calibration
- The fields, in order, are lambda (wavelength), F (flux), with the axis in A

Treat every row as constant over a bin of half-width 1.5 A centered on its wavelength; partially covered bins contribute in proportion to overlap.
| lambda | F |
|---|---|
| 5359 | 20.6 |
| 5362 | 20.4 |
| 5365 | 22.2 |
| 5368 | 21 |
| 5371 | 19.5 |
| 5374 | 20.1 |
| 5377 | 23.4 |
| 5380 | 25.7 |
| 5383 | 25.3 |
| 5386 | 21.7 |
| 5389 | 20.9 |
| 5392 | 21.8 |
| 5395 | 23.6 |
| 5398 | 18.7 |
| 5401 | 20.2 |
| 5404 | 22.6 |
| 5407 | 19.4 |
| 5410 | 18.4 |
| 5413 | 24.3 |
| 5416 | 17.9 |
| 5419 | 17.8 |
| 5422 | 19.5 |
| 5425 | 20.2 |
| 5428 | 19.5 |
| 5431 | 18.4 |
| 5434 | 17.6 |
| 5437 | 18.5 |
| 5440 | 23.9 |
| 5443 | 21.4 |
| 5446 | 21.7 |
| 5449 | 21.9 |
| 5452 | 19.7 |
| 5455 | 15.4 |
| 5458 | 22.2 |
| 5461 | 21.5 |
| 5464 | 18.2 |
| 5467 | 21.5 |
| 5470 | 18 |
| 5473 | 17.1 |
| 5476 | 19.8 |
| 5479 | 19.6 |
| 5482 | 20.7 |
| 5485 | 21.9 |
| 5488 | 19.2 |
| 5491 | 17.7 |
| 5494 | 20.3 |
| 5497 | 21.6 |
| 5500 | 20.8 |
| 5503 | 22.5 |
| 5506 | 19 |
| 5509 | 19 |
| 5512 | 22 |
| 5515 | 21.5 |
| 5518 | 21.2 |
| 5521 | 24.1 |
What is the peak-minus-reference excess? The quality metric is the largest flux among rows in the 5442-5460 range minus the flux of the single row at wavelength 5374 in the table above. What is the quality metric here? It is 2.10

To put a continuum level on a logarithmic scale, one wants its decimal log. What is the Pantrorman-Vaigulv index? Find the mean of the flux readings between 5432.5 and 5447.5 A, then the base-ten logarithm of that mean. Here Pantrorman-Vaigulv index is 1.31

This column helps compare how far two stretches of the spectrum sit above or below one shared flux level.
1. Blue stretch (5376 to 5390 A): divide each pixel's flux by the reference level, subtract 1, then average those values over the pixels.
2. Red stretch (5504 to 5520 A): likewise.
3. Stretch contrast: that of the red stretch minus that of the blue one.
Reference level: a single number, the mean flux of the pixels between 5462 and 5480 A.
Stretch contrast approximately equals -0.15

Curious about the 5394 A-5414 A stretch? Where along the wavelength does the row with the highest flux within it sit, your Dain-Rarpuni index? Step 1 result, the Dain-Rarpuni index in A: 5413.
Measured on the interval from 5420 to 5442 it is 5440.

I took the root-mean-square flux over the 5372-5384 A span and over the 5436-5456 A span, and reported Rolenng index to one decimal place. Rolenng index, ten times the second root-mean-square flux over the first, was 8.6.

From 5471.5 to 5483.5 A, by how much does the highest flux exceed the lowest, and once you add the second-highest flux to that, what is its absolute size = 23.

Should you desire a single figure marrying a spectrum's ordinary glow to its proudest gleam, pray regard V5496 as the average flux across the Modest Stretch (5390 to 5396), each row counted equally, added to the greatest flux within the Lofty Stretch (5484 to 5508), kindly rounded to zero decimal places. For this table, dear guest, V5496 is 45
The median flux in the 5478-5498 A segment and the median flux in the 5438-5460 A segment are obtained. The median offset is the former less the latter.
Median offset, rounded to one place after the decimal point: -1.4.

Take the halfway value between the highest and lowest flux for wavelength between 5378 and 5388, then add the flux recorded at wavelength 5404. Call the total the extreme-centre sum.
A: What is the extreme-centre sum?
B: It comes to 46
